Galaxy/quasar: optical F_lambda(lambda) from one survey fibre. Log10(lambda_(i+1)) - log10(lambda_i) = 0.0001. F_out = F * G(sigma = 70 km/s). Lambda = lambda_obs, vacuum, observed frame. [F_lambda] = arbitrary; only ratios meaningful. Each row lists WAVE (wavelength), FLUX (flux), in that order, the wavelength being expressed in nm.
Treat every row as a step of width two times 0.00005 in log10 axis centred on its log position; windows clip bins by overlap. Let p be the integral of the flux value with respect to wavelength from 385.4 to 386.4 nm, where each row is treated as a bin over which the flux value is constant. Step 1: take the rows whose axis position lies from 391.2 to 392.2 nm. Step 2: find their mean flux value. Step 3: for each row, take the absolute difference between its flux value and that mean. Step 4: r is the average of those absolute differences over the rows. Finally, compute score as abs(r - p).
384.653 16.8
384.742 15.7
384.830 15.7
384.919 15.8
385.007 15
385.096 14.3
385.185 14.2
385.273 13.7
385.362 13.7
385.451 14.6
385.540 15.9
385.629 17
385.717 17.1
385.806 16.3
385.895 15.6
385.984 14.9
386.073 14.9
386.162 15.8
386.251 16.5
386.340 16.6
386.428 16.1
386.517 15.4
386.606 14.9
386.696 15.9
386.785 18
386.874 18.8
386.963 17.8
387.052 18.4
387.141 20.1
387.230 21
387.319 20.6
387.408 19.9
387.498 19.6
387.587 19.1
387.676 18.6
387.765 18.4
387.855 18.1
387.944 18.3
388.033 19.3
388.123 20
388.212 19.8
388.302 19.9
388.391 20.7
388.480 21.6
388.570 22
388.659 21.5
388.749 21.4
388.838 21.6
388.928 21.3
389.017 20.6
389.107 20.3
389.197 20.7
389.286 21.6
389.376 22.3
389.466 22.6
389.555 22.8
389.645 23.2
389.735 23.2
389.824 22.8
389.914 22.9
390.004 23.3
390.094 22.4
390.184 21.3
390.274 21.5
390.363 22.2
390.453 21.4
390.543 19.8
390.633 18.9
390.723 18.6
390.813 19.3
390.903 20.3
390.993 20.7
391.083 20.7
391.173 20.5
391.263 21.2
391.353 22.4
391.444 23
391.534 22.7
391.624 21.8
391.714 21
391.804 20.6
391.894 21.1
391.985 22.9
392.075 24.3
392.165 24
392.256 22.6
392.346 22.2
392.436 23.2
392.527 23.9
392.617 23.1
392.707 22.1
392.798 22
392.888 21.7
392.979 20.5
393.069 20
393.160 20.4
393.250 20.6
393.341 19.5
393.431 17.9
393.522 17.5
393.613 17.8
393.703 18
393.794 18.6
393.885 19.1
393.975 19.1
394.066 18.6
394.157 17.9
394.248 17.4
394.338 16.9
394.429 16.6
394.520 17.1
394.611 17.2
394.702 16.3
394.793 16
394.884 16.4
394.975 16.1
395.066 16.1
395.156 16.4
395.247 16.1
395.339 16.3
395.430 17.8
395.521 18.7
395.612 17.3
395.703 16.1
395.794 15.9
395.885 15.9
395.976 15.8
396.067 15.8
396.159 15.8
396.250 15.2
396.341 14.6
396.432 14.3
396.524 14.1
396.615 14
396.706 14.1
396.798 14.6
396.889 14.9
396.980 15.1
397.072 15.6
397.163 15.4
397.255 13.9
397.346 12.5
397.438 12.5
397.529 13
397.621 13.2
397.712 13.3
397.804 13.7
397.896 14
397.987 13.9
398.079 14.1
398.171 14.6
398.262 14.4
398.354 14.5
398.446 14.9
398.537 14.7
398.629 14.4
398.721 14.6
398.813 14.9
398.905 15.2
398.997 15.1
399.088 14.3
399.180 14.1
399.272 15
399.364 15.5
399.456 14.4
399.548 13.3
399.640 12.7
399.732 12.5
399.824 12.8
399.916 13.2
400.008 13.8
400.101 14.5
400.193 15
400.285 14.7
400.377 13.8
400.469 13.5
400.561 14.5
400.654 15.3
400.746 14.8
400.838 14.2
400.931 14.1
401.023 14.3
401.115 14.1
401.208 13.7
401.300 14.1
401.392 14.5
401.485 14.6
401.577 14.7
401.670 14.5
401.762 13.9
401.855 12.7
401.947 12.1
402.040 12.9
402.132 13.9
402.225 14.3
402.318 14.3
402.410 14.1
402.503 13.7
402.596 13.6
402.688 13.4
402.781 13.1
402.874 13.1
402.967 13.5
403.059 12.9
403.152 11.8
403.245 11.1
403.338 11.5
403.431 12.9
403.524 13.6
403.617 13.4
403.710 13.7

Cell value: 14.9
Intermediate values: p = 16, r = 1.0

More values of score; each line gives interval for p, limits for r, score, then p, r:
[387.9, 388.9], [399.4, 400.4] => 19.8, 21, 0.7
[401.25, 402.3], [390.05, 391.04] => 13.4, 15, 1.1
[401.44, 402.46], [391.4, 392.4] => 13.1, 14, 0.9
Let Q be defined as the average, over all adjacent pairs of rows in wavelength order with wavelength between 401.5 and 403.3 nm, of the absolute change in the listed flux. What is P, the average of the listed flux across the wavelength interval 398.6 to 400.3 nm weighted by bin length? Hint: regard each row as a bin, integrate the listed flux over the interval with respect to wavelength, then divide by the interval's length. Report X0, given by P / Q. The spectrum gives 29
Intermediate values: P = 14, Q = 0.49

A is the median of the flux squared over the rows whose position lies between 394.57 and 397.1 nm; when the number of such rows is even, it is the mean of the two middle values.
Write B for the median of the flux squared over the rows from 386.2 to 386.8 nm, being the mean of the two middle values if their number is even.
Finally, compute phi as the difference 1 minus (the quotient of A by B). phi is 0.0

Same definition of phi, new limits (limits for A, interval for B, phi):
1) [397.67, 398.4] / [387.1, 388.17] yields 0.5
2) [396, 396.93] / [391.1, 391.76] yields 0.6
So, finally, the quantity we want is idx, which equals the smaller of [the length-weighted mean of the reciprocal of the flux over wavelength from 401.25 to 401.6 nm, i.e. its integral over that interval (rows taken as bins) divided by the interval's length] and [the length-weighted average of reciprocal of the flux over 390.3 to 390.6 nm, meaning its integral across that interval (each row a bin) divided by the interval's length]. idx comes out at 0.048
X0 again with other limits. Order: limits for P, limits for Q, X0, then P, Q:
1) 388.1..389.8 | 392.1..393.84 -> 32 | 21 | 0.68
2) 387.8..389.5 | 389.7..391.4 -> 32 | 21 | 0.64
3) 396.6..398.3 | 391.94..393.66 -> 19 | 14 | 0.73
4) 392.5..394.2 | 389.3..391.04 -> 34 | 20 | 0.58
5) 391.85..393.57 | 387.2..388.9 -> 48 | 22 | 0.44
